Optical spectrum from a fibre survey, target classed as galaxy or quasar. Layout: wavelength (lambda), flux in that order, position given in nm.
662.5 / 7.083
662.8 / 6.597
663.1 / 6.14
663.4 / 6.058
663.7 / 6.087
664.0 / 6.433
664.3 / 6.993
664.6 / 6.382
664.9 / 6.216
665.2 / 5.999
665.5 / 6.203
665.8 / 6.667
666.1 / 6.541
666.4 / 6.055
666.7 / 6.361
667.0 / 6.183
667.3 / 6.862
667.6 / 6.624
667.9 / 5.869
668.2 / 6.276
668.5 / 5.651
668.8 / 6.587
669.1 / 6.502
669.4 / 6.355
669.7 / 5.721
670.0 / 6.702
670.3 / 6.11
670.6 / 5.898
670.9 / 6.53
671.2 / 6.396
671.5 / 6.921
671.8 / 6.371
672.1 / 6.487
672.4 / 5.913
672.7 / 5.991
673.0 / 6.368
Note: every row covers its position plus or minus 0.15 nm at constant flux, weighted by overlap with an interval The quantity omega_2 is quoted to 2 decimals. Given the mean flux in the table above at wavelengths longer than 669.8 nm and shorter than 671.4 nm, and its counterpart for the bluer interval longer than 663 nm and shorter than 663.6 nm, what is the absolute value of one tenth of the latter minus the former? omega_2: 5.72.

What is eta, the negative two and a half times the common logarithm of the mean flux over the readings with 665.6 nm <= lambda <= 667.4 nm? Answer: -2.02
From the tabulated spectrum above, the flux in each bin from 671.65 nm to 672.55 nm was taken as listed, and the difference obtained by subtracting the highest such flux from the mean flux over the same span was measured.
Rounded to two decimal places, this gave -0.23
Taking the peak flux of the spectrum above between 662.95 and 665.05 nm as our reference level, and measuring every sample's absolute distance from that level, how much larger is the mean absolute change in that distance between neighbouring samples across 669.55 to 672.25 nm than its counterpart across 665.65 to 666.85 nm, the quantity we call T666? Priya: 0.16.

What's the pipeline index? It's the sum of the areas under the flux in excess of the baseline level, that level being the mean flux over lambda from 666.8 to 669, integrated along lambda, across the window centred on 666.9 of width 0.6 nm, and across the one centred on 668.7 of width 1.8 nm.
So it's -0.17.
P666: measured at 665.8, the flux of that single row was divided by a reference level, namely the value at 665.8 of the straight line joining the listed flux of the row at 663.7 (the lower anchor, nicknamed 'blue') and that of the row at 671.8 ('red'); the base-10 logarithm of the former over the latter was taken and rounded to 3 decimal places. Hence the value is 0.034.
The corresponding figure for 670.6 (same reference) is -0.031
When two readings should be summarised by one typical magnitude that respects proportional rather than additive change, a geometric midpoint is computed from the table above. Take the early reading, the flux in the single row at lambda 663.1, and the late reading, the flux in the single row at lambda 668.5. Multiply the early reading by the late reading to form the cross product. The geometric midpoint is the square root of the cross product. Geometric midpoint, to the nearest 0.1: 5.9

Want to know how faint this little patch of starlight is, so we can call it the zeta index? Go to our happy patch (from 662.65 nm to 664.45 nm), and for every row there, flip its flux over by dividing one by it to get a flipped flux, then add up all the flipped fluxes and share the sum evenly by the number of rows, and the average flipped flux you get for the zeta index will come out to 0.157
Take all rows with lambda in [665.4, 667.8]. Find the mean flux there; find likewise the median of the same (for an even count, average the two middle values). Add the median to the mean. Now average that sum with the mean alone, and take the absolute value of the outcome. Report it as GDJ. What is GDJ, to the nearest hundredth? 9.66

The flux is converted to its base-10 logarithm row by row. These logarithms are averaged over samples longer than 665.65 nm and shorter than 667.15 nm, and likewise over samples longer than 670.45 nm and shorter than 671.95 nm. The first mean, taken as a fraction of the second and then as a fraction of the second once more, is 1.23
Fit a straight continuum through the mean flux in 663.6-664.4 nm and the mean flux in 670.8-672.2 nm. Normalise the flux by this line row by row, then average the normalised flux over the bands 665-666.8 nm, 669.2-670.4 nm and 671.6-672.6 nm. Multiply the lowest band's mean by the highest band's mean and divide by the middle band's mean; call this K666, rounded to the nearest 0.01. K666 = 0.97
